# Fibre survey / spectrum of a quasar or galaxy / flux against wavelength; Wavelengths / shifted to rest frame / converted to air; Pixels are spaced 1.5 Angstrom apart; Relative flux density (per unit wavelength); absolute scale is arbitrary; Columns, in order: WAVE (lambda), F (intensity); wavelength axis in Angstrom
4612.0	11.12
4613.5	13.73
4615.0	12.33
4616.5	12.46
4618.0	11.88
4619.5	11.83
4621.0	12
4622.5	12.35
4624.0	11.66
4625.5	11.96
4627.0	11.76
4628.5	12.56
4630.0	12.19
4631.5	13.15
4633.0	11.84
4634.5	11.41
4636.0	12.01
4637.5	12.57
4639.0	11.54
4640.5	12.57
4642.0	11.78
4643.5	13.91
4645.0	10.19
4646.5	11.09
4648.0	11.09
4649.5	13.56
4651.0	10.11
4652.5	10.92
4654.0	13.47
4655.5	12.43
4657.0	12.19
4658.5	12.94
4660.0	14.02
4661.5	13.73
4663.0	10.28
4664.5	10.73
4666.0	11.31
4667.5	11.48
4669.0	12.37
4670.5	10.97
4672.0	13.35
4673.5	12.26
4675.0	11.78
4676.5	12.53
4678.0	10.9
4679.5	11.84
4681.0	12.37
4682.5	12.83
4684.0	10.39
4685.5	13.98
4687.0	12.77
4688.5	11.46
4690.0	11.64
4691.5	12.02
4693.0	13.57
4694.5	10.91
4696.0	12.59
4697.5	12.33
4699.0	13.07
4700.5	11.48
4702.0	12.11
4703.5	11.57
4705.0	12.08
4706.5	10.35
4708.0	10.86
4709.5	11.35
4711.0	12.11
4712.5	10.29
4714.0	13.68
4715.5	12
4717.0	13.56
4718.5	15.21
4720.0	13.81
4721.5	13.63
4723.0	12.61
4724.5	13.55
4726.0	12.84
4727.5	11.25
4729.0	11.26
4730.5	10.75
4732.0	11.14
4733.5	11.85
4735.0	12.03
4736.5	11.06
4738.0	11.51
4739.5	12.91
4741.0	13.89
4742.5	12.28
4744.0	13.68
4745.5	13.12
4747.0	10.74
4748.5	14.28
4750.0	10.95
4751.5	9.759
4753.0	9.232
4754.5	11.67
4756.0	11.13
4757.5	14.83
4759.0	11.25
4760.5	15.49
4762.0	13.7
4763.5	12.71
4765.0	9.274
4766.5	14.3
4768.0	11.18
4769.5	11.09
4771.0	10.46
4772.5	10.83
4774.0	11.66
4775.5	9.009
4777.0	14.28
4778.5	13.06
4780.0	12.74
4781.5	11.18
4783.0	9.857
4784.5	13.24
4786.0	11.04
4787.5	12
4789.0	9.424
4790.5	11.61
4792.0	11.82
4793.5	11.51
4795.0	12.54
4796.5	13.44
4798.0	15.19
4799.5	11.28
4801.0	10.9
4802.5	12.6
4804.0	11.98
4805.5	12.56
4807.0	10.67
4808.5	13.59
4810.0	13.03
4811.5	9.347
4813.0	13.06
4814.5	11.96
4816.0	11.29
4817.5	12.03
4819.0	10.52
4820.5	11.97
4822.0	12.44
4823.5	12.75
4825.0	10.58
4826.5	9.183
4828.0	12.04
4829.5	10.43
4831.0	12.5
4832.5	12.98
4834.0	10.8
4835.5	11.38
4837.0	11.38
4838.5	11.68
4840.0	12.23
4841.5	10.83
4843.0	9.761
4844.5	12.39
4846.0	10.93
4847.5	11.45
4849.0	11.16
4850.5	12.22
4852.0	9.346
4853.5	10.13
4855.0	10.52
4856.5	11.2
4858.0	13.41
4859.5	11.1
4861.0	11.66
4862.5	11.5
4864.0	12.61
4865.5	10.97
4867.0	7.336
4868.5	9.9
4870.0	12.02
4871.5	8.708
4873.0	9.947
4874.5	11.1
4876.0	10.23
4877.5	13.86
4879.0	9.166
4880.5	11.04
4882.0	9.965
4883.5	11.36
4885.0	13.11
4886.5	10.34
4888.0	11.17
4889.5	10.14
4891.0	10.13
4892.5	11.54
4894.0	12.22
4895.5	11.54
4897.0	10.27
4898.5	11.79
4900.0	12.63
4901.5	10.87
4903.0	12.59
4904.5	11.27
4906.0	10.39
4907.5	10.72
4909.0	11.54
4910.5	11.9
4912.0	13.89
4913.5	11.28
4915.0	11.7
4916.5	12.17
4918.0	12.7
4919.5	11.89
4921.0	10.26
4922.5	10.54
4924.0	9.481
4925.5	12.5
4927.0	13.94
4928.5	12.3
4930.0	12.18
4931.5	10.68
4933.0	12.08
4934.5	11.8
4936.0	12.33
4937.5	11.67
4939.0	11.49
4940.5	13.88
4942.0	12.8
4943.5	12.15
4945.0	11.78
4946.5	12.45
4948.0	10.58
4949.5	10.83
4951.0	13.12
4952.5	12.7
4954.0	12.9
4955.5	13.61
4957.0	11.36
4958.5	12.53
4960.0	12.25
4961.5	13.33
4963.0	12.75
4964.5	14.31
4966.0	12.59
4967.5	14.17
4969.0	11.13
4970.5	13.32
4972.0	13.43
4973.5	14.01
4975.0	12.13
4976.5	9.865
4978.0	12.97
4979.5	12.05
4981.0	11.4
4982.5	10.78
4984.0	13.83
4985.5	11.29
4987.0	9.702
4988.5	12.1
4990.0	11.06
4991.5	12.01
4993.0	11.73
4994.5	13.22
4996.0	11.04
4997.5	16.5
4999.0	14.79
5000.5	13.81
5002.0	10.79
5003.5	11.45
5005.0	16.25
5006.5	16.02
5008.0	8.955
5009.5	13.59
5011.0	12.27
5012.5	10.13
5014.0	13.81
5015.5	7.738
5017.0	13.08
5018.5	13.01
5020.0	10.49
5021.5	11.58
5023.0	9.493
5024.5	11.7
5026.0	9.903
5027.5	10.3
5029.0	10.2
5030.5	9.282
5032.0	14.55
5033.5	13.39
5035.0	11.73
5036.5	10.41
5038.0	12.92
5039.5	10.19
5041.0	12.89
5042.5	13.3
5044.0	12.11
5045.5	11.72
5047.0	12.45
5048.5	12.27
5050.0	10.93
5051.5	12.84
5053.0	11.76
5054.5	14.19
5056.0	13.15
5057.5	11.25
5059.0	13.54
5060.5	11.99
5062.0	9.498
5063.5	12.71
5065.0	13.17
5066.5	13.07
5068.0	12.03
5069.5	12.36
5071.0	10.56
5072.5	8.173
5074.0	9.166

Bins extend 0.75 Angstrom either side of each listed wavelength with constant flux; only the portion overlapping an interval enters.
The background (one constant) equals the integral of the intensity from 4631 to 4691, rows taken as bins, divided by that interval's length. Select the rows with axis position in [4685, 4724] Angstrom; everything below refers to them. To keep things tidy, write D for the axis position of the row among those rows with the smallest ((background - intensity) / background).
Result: 4718.5 Angstrom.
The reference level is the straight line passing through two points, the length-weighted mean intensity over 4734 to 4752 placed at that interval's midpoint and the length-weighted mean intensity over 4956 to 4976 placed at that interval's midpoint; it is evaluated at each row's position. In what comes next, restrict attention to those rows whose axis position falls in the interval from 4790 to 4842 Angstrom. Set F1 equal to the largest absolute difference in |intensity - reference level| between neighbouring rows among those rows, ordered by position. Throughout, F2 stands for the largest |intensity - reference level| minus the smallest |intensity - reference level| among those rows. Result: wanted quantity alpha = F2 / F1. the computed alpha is 1.14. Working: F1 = 2.85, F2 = 3.3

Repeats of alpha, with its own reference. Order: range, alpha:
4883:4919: 1.40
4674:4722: 1.67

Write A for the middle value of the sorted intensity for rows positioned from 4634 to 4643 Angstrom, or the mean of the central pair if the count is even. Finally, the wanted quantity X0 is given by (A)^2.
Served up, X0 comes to 141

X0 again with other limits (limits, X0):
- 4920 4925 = 105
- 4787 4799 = 142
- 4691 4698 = 152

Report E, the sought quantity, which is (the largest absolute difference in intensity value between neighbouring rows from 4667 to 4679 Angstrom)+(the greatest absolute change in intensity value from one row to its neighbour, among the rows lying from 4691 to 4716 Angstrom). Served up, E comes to 6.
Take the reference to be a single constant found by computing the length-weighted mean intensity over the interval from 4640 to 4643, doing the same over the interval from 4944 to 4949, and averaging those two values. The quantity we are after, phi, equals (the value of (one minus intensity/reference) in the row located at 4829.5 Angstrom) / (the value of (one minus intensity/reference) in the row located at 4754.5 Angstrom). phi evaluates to 5.6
